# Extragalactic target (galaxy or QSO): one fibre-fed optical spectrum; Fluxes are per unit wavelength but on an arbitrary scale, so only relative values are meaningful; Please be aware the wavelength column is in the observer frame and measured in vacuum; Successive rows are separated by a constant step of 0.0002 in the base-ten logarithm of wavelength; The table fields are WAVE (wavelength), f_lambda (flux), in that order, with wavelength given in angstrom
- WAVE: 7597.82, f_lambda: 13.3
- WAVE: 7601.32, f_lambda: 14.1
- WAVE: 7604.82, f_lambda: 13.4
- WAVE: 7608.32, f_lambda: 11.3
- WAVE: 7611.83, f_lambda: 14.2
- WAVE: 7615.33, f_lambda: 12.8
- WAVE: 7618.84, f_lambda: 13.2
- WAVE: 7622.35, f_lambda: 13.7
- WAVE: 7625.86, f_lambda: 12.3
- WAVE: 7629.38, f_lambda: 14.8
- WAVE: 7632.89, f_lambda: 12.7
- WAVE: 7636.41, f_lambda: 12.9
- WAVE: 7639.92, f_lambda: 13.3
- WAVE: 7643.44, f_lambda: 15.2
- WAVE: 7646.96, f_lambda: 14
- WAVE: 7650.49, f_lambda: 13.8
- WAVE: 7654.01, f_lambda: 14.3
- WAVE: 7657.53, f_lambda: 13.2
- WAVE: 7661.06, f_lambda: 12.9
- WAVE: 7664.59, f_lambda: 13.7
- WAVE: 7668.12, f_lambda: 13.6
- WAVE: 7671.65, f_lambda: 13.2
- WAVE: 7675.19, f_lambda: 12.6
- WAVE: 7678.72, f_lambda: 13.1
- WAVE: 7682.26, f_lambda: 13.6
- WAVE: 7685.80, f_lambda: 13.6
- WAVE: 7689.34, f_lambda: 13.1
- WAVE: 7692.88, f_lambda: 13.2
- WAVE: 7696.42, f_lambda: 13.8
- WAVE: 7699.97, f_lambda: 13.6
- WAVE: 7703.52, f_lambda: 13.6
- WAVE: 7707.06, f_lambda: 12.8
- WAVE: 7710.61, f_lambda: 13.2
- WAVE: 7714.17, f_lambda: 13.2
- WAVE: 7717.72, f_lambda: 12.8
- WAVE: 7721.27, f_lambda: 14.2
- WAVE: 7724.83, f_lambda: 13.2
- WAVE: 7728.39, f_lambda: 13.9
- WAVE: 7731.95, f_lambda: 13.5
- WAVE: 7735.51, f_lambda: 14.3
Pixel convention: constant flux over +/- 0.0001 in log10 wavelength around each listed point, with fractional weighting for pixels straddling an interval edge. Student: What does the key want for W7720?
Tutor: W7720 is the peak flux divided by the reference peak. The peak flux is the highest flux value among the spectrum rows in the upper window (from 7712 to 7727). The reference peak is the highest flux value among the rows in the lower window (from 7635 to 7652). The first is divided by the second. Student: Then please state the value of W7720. 0.93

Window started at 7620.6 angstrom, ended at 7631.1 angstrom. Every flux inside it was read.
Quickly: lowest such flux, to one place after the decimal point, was 12.3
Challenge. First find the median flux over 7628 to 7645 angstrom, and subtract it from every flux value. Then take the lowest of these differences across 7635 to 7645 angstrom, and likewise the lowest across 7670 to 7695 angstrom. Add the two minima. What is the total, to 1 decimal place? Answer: -1.1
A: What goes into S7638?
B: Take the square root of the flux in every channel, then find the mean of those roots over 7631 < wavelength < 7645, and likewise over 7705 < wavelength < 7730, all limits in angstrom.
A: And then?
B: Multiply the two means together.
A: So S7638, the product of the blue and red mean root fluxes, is 13.4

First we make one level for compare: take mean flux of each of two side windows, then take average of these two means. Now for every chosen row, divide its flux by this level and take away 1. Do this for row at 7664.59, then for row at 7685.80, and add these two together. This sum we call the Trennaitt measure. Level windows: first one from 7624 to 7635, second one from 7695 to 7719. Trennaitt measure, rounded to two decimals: 0.06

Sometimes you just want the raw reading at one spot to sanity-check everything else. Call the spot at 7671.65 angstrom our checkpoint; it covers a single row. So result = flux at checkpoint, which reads 13.2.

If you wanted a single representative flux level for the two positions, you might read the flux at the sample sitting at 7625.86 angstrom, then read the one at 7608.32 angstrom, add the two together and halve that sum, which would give 11.8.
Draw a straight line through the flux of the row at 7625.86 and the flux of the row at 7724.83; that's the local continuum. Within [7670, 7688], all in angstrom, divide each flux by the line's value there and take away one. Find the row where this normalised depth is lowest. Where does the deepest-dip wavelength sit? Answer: 7675.19 angstrom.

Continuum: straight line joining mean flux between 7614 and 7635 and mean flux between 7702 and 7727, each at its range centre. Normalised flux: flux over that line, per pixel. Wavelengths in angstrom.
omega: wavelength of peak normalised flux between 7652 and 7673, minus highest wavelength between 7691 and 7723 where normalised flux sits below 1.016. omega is -63.7 angstrom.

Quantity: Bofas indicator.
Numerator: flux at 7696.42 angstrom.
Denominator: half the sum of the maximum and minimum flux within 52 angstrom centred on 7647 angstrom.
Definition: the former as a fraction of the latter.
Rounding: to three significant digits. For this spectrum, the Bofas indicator 1.00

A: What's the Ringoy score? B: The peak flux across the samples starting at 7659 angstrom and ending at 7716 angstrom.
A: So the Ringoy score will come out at 13.8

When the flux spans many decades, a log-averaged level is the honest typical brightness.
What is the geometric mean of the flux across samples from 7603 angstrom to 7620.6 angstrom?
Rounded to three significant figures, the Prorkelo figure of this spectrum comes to 12.9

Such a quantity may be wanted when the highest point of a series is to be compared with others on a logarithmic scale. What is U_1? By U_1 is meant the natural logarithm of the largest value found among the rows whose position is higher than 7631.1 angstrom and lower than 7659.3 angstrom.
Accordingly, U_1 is 2.72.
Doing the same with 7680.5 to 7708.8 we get 2.62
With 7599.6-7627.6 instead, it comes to 2.65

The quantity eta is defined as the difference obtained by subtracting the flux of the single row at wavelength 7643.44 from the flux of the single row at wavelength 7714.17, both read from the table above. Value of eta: -2.0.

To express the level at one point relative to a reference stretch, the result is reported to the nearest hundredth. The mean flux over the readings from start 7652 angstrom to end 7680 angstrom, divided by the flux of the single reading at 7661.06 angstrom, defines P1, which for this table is 1.03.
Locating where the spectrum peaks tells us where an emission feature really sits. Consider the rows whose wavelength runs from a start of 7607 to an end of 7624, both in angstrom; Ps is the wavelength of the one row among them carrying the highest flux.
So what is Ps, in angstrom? 7611.83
